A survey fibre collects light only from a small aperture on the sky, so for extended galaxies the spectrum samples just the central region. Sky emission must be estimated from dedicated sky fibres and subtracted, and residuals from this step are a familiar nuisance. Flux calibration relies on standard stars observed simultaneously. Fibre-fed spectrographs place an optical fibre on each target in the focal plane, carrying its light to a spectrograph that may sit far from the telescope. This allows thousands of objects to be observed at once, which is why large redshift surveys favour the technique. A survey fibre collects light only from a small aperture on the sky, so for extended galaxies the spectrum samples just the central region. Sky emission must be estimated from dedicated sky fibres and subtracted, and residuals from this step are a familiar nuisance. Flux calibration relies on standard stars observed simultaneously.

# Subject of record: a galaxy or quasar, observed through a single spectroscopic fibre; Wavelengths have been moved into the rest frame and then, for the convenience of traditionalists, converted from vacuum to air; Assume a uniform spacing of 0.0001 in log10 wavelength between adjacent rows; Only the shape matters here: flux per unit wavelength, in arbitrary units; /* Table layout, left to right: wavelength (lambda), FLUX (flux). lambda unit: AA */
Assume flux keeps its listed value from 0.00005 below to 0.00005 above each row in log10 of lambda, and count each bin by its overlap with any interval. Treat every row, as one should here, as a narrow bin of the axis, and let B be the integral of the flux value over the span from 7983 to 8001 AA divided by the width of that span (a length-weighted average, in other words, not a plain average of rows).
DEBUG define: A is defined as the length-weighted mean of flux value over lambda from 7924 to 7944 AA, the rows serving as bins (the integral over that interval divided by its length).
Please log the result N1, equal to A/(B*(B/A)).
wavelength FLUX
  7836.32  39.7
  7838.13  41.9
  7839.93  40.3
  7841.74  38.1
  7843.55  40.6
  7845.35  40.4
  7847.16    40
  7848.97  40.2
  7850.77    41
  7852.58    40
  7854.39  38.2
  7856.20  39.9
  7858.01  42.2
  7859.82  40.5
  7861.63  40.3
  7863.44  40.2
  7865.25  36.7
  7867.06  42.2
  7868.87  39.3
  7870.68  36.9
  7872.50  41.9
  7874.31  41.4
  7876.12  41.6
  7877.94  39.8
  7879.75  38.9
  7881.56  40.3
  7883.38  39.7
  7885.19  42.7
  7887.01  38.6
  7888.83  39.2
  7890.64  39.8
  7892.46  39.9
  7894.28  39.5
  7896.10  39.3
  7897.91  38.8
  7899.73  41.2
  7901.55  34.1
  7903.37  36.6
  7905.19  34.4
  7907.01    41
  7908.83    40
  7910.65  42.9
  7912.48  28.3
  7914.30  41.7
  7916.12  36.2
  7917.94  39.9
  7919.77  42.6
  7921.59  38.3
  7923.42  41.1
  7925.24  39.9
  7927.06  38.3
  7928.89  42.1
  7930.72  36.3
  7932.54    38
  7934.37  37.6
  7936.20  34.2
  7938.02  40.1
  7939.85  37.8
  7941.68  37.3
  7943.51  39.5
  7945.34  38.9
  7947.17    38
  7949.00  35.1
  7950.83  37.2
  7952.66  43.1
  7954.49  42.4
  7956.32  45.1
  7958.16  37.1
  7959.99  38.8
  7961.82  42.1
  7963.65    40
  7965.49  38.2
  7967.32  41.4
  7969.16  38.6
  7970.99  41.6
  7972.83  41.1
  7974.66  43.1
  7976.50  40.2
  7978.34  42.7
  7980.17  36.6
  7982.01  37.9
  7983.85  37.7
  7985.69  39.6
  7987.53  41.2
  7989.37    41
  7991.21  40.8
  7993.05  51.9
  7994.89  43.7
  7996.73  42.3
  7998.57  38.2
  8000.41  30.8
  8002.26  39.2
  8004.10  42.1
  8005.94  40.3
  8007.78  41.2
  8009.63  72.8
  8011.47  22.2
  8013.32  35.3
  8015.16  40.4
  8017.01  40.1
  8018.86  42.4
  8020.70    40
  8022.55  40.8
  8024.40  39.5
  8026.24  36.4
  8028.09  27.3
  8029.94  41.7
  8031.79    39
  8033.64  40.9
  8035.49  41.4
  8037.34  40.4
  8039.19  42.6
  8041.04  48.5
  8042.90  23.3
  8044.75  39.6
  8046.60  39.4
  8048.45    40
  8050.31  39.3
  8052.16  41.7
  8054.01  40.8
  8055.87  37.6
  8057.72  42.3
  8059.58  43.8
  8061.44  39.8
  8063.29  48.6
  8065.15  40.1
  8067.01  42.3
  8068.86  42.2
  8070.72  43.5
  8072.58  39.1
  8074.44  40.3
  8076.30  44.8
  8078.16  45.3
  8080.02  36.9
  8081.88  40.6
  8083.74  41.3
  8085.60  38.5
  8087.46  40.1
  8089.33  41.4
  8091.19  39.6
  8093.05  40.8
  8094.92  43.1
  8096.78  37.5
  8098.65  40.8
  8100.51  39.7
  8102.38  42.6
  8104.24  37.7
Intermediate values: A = 38.3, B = 40.9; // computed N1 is 0.88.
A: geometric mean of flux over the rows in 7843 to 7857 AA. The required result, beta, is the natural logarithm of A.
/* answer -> 3.69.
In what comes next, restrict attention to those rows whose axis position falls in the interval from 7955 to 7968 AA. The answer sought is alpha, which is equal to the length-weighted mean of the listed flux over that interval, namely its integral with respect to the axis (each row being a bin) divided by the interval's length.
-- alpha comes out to 40.4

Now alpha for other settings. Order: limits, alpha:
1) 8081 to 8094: 40.3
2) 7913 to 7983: 39.4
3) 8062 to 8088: 41.7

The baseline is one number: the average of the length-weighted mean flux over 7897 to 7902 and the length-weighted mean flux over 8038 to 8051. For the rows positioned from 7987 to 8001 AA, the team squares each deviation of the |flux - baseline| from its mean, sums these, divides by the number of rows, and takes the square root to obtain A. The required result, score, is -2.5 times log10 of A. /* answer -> -1.5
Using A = 3.9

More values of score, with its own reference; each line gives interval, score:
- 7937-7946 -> 0.9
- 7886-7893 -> 0.9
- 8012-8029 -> -1.2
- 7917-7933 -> -0.2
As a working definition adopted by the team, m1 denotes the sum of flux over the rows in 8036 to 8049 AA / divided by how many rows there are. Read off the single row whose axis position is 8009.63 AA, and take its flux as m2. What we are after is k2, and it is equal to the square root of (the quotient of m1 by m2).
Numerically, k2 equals 0.73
